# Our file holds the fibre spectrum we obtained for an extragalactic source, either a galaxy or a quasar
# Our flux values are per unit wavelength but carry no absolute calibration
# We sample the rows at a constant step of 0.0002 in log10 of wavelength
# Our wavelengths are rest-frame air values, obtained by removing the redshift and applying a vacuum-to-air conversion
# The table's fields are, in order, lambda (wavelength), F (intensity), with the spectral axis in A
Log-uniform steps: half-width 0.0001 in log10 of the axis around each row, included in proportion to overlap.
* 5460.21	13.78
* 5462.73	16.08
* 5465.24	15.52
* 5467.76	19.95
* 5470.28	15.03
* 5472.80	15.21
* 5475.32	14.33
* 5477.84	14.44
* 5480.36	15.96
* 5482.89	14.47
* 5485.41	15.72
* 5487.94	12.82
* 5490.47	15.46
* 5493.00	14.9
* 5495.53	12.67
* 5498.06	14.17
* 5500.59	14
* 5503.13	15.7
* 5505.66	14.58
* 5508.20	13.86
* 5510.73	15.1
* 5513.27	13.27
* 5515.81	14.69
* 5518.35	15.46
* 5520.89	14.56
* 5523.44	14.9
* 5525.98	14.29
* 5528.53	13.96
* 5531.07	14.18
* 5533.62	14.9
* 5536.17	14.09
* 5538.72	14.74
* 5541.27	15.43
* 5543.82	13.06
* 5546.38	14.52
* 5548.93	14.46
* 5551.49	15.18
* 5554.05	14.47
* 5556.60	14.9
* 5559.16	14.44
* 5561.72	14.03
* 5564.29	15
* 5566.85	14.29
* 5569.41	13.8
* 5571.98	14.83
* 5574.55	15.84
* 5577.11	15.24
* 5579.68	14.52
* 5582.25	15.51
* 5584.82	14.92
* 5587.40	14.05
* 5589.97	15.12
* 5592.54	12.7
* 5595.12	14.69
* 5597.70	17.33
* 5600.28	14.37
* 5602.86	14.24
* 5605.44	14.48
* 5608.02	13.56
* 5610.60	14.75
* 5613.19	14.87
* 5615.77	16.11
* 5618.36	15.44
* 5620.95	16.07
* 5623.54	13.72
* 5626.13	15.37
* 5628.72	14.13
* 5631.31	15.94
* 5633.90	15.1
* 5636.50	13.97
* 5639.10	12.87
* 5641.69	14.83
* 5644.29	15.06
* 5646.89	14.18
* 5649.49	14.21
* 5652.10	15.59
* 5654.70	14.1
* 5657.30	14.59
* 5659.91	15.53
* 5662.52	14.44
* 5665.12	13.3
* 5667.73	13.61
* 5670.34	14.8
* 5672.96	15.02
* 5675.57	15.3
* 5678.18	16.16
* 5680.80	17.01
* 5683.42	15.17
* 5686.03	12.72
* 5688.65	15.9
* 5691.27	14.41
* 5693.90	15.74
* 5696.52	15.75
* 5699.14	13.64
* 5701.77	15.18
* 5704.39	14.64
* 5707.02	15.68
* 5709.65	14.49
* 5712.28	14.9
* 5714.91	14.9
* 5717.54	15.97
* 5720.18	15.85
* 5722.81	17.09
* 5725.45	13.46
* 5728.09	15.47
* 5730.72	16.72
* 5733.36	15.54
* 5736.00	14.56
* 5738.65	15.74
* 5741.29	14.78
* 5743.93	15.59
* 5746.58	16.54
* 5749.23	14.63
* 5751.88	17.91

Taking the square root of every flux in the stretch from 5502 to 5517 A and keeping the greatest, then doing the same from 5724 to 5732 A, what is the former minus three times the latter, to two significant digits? -8.3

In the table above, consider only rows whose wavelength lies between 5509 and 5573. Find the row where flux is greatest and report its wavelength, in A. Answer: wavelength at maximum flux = 5518.35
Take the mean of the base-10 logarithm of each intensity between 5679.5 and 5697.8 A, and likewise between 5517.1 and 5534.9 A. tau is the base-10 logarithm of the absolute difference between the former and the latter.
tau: -1.8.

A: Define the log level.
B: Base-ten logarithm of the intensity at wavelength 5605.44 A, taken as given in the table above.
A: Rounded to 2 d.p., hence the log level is 1.16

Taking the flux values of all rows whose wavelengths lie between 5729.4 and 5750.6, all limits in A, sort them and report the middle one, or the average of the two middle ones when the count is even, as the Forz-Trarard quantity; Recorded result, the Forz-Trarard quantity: 15.6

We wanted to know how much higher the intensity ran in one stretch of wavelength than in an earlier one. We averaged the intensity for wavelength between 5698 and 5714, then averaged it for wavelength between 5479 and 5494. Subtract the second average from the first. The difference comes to -0.1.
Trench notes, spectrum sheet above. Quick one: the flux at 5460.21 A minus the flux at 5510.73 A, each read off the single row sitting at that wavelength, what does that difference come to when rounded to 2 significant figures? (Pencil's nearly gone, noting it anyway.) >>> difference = -1.3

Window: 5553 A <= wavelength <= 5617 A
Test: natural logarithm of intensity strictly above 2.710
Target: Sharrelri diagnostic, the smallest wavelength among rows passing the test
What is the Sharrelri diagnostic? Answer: 5574.55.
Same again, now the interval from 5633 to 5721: 5633.90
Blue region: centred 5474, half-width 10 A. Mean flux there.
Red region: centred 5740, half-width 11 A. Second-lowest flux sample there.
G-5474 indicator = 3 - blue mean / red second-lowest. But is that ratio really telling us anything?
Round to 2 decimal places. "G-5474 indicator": 1.93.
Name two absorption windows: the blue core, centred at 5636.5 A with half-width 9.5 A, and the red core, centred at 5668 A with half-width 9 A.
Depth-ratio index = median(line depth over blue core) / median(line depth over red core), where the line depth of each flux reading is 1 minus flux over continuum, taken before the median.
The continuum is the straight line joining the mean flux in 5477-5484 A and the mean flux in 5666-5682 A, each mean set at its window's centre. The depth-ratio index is 0.8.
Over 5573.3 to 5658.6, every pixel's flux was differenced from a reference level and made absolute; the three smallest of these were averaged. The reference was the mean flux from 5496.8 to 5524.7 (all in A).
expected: 0.054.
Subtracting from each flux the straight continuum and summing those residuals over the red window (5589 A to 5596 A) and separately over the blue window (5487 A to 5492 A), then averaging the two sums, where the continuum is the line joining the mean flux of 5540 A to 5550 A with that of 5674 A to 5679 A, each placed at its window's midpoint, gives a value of -0.7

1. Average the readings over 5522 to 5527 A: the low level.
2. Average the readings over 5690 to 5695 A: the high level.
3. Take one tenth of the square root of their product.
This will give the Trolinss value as 1.48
